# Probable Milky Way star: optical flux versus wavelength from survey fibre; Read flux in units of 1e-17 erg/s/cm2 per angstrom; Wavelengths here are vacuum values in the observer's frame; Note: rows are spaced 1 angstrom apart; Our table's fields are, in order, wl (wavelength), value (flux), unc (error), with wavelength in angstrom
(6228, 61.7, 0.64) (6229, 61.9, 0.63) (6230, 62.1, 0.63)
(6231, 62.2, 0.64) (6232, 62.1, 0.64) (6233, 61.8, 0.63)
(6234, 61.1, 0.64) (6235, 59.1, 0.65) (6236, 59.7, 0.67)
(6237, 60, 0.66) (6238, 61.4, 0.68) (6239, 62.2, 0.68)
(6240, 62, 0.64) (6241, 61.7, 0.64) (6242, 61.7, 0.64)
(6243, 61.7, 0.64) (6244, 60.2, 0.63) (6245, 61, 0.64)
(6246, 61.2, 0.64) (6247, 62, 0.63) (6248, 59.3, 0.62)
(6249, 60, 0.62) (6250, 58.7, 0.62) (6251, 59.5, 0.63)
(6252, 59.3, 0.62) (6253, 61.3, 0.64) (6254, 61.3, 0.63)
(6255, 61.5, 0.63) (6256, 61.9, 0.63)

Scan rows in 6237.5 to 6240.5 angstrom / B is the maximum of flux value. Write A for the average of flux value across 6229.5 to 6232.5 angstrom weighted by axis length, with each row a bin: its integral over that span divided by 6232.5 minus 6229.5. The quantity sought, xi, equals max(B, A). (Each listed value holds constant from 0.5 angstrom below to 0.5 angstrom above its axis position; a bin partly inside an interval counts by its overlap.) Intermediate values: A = 62.1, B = 62.2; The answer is 62.2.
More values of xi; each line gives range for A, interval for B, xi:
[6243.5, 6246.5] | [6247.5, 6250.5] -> 60.8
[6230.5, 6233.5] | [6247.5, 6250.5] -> 62.0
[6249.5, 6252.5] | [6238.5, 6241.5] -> 62.2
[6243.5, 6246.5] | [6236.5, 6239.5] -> 62.2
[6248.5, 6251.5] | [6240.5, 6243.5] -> 61.7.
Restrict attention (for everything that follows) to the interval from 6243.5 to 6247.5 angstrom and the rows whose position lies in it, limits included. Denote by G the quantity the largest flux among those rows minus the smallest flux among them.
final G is 1.8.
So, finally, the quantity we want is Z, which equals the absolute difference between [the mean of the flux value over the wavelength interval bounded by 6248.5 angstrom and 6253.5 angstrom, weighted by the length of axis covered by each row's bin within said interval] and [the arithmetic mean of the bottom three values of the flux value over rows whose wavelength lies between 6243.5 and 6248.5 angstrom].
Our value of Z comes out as 0.41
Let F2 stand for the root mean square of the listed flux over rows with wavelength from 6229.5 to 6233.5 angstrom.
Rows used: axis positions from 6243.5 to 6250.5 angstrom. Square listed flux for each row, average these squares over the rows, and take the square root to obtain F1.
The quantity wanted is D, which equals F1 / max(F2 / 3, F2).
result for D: 0.97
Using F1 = 60.4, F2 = 62.1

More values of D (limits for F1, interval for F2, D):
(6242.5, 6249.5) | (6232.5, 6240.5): 1.00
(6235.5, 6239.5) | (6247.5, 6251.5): 1.02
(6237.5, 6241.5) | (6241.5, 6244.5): 1.01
